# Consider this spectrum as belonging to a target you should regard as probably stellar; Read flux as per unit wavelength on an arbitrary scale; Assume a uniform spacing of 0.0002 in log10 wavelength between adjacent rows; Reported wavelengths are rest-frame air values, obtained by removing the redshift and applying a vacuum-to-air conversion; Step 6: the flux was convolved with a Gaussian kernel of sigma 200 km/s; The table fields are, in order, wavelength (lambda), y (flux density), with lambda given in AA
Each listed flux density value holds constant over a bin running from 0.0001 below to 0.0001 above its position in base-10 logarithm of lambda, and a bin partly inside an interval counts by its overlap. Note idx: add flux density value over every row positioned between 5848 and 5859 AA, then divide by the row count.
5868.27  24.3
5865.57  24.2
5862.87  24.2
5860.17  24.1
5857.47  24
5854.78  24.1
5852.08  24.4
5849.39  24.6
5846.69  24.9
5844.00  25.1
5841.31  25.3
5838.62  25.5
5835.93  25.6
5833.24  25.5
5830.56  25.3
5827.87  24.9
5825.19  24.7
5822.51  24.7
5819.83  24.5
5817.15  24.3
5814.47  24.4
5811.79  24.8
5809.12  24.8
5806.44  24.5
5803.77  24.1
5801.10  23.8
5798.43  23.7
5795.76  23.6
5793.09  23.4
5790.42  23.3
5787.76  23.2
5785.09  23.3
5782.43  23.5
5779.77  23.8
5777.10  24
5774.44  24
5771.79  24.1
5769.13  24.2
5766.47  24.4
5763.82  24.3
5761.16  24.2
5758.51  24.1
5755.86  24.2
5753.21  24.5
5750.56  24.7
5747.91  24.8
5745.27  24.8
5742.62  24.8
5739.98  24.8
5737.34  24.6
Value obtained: 24.3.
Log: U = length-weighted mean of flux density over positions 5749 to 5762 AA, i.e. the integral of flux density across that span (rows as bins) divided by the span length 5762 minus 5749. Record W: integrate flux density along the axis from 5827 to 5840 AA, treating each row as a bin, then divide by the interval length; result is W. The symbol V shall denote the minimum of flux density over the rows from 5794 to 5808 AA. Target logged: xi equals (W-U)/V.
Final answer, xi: 0.043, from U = 24.4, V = 23.6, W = 25.4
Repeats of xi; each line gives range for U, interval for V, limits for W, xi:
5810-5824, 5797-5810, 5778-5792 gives -0.048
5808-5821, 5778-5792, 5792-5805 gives -0.036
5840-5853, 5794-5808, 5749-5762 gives -0.022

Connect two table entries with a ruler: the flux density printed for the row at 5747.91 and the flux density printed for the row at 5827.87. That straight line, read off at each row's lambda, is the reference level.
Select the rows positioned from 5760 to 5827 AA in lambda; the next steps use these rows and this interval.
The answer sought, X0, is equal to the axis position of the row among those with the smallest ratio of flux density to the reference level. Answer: 5787.76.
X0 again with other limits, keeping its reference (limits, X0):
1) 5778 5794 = 5787.76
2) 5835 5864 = 5857.47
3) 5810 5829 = 5817.15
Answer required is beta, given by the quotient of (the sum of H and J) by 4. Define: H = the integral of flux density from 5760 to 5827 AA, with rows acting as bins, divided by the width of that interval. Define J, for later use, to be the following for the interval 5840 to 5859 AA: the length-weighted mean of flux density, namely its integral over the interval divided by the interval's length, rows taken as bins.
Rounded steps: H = 24.1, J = 24.6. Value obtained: 12.2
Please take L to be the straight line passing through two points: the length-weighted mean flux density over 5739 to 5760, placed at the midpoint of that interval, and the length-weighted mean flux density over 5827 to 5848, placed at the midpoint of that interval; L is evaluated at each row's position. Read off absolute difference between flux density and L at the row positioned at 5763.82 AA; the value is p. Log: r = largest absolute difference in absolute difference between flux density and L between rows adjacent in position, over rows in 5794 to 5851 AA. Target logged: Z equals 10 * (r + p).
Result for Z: 8.2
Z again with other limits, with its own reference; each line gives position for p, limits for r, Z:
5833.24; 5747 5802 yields 5.9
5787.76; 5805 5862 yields 21.0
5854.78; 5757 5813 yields 16.8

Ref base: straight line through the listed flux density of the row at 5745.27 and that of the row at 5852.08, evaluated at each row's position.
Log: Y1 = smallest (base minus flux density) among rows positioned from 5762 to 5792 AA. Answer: 0.3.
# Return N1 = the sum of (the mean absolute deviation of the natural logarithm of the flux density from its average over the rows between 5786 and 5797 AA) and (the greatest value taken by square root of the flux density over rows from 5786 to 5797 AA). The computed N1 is 4.86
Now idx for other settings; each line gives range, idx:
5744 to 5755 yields 24.7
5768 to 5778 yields 24.1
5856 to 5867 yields 24.1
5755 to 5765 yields 24.2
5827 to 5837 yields 25.3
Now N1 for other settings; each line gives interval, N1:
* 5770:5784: 4.92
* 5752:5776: 4.95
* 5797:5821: 4.99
